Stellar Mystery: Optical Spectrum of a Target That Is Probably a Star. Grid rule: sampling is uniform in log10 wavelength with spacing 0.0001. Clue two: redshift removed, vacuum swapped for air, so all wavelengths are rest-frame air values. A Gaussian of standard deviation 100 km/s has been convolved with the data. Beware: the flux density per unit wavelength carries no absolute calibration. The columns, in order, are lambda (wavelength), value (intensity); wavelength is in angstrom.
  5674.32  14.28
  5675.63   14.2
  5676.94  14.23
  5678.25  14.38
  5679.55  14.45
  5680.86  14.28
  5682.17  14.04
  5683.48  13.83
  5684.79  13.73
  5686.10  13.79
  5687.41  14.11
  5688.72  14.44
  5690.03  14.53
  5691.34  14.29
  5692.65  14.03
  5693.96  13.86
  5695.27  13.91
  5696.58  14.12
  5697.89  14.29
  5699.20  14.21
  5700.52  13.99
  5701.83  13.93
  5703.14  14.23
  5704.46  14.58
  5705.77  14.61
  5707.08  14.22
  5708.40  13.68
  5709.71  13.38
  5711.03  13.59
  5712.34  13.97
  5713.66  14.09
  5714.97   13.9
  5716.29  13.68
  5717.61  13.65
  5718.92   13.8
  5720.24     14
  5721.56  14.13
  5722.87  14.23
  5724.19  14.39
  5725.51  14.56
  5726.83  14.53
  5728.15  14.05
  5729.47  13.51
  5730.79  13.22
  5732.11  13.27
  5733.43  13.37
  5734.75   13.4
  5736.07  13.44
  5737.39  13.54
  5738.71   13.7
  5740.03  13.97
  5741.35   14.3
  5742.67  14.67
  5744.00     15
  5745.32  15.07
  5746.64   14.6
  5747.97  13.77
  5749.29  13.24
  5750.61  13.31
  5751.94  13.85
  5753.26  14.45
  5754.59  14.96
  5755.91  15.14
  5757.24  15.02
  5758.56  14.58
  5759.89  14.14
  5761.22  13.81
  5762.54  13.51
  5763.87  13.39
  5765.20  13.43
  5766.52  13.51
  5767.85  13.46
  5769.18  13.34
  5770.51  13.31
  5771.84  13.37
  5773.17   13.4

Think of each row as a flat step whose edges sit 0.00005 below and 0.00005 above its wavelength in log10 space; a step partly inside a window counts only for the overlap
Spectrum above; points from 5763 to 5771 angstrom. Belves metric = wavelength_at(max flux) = 5766.52 angstrom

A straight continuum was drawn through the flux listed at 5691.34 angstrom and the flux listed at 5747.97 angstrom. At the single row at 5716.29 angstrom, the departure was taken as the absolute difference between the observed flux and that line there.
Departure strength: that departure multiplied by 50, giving 19.0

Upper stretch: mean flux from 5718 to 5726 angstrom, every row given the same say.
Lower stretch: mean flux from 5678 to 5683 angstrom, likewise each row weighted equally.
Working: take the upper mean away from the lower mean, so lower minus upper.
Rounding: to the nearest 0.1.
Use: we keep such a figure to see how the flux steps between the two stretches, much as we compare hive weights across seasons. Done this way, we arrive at 0.1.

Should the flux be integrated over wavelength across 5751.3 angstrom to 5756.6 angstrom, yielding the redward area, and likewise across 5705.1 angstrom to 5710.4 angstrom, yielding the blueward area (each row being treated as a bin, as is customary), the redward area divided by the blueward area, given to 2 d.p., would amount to 1.05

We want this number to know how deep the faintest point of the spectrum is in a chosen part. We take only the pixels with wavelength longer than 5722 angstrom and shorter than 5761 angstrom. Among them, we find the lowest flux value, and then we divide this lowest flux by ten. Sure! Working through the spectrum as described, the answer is 1.32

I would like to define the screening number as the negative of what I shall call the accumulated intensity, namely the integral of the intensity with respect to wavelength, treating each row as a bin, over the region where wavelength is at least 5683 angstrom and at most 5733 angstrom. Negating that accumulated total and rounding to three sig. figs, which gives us -700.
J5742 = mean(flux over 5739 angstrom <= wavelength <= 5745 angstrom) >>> 14.5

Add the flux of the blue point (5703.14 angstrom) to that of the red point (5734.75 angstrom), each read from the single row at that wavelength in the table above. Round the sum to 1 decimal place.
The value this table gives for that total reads 27.6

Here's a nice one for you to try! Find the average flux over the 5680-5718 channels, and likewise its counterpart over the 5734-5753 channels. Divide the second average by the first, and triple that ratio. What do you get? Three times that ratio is 2.99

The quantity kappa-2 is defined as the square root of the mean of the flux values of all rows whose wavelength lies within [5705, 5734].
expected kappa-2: 3.73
